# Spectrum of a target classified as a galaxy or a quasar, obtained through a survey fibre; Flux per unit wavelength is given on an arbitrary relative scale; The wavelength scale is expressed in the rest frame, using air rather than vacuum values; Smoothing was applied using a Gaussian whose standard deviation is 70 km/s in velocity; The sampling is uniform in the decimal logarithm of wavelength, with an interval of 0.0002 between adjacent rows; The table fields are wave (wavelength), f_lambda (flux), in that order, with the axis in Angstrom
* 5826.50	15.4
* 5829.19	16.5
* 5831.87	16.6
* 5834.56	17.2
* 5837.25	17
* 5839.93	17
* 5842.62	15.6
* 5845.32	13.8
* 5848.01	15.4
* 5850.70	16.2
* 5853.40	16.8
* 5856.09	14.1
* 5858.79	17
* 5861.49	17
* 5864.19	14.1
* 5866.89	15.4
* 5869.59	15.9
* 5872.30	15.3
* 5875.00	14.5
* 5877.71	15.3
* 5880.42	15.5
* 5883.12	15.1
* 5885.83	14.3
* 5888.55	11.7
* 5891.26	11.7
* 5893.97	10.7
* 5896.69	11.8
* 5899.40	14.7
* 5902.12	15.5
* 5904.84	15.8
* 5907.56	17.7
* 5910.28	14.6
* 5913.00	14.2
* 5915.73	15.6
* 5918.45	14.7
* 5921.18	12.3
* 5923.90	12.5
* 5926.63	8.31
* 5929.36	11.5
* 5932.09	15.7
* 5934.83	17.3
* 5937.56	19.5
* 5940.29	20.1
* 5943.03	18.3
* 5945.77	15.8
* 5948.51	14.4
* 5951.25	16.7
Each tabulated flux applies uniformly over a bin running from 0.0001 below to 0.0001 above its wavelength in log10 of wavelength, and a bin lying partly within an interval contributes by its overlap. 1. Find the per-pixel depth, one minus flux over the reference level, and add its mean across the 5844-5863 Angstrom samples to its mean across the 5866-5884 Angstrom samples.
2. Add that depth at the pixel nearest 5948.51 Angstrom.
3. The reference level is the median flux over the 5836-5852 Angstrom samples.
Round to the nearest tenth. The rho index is 0.1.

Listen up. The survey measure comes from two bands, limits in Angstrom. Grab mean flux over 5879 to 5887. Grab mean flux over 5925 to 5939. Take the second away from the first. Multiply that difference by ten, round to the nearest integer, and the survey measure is 5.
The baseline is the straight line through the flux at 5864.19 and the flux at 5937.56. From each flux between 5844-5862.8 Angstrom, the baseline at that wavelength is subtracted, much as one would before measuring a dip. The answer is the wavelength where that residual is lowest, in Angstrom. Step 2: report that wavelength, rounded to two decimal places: 5856.09 Angstrom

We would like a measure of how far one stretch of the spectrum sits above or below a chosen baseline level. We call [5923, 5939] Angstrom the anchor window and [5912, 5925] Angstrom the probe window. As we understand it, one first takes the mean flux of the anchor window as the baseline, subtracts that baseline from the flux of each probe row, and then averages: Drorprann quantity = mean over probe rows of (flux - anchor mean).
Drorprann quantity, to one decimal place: -0.3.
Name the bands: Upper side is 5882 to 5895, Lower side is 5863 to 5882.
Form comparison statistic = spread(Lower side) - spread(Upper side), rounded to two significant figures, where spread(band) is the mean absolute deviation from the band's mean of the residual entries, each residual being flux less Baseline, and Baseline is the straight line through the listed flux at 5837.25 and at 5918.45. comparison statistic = -0.98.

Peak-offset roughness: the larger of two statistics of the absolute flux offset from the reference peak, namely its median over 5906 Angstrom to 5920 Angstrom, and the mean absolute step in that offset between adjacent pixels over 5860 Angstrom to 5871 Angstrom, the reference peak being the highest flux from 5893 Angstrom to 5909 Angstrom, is 3.0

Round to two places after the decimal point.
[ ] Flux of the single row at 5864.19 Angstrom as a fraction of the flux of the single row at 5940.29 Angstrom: 0.70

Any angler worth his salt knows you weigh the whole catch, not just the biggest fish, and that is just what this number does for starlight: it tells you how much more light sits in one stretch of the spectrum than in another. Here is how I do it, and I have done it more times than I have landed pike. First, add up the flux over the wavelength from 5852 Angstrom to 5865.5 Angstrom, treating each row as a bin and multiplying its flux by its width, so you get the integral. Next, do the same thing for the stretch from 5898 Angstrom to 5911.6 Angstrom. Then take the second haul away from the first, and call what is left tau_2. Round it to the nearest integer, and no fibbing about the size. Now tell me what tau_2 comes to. 0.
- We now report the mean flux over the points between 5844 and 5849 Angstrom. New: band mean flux 14.6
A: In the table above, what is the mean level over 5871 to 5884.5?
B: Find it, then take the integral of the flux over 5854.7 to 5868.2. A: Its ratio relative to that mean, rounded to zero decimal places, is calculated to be 14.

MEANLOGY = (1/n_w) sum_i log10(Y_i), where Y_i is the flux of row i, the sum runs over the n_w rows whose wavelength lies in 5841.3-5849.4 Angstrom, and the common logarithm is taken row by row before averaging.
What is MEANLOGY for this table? 1.17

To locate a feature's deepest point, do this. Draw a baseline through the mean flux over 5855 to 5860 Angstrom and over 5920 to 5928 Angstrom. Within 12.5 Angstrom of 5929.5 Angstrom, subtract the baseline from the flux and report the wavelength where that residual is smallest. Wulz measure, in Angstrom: 5926.63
